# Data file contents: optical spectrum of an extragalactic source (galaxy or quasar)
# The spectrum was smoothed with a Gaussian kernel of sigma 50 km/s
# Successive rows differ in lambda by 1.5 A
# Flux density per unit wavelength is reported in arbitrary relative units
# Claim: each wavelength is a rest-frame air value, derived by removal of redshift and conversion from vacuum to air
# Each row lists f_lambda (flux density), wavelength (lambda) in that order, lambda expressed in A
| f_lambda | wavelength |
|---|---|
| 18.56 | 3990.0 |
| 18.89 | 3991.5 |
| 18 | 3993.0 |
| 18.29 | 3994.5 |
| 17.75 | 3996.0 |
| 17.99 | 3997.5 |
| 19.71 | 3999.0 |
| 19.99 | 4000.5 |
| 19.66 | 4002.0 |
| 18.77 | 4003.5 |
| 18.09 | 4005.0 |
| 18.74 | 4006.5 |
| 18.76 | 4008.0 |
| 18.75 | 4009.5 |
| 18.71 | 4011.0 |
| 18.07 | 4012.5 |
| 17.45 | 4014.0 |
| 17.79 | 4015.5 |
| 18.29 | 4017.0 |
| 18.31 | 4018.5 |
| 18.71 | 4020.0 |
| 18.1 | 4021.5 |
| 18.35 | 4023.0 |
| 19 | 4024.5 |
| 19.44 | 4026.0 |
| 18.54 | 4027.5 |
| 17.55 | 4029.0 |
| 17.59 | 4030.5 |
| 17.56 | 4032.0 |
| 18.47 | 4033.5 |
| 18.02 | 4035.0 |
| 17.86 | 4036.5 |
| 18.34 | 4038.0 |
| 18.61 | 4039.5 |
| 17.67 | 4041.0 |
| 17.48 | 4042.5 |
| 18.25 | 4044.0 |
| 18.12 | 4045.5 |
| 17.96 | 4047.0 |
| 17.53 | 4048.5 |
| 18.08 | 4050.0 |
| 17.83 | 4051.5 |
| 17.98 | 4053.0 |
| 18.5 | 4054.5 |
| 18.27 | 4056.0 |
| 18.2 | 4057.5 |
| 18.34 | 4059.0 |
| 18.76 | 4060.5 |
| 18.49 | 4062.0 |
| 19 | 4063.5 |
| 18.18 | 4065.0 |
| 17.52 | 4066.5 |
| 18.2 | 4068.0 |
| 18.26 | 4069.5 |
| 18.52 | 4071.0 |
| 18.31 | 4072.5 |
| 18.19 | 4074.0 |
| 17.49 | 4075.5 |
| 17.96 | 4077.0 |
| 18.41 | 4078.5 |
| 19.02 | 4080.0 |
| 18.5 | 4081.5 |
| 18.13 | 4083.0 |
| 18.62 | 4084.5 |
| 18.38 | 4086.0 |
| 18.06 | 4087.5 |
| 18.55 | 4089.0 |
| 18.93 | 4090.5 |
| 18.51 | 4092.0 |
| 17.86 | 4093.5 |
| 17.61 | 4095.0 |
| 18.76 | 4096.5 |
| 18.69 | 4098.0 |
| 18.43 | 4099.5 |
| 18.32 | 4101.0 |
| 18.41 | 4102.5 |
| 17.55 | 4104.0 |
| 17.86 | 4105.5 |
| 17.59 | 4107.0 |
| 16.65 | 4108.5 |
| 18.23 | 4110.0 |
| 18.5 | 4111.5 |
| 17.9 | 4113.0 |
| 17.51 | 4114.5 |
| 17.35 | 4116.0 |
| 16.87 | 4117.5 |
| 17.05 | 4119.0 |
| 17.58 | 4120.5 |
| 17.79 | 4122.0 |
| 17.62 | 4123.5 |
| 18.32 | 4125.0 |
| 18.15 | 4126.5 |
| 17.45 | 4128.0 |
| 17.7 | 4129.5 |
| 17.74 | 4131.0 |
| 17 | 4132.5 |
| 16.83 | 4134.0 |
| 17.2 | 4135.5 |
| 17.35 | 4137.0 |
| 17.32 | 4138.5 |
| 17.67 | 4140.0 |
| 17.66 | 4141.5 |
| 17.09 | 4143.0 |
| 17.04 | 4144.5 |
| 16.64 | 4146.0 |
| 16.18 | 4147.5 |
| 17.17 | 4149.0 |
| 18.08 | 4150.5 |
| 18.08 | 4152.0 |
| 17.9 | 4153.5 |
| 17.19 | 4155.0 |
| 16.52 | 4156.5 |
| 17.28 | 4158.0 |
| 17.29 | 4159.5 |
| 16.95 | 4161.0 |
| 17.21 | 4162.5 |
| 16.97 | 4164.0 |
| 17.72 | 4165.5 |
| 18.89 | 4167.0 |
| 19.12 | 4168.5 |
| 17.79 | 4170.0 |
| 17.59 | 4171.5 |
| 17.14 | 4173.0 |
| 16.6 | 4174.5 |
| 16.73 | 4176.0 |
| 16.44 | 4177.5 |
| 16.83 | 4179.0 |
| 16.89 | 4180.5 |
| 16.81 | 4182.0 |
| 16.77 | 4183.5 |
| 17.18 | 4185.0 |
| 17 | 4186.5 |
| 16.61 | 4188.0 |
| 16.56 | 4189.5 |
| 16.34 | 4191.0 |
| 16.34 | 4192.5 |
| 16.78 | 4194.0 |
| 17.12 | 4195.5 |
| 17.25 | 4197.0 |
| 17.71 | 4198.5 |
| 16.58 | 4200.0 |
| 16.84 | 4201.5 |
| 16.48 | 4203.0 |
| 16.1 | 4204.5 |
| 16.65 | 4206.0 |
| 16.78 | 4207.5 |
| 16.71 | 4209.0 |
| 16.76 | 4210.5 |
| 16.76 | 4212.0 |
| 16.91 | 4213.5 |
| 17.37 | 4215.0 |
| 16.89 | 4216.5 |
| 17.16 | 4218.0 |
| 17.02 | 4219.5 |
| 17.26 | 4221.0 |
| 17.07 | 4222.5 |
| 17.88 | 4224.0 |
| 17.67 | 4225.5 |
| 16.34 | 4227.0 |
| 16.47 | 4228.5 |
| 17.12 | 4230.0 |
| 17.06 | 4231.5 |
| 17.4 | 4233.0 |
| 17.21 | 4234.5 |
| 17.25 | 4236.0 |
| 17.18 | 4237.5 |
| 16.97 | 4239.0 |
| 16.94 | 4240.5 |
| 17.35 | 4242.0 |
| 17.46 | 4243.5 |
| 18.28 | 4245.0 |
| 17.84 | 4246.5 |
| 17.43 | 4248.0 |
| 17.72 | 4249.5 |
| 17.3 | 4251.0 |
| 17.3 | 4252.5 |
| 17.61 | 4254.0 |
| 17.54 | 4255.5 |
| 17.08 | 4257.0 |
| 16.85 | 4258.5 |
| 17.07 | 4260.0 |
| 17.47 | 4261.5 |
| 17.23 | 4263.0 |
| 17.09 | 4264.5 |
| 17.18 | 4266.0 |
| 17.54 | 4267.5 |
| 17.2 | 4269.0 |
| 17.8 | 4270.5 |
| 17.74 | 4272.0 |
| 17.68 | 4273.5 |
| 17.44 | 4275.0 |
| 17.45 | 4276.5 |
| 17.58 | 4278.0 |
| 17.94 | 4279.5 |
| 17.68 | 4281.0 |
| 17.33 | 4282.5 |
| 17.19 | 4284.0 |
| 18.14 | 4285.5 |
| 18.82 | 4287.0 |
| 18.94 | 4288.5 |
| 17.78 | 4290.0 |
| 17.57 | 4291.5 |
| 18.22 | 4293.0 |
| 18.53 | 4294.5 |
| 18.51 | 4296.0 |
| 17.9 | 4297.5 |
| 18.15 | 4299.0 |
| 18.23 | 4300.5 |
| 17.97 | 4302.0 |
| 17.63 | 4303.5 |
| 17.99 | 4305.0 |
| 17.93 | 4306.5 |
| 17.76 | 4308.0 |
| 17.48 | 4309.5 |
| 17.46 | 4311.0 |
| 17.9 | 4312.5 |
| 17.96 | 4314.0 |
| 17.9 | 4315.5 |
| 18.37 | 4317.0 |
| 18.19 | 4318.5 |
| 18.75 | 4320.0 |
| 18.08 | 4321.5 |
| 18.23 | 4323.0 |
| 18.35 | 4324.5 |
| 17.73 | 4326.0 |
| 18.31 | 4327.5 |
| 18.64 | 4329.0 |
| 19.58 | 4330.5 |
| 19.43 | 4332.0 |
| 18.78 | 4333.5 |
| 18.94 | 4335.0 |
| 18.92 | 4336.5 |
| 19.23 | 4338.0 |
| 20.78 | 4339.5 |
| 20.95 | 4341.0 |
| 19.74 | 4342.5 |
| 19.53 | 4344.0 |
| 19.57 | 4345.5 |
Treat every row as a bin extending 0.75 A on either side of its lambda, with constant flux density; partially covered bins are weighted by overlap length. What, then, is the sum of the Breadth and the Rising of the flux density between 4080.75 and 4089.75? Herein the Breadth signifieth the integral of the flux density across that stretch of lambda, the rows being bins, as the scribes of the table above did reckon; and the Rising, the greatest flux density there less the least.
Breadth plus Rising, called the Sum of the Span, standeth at 166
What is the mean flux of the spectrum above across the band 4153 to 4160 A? 17.2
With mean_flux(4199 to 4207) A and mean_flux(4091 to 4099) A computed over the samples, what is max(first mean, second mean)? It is 18.3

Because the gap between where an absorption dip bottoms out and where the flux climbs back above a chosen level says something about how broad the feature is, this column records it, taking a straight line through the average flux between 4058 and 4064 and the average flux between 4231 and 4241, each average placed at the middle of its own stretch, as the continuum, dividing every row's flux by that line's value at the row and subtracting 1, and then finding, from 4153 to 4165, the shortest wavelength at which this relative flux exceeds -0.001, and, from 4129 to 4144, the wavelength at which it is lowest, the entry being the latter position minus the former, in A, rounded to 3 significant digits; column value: -19.5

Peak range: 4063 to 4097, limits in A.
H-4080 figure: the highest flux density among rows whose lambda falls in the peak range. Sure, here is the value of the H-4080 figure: 19.02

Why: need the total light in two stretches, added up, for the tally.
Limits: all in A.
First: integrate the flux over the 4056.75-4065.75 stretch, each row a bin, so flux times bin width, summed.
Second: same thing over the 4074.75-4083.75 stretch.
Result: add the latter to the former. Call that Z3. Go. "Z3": 331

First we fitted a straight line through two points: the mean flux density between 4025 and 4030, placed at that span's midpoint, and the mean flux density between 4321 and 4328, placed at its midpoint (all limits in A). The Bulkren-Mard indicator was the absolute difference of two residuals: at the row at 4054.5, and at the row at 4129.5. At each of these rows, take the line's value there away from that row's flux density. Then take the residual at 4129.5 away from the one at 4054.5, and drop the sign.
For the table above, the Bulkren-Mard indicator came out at 0.71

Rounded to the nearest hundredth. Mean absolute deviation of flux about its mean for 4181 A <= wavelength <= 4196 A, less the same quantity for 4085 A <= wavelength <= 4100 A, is -0.09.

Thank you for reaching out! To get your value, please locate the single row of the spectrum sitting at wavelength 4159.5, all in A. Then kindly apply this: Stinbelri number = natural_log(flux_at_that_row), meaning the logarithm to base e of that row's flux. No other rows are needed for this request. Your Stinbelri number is 2.85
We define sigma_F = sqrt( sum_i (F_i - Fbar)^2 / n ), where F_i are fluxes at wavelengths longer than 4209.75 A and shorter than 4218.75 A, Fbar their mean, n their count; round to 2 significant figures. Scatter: 0.22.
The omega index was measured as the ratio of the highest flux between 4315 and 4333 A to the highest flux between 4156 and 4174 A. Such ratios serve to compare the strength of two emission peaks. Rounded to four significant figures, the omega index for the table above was 1.024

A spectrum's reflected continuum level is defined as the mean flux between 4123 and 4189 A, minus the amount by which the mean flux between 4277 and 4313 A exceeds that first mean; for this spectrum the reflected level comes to 16.7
